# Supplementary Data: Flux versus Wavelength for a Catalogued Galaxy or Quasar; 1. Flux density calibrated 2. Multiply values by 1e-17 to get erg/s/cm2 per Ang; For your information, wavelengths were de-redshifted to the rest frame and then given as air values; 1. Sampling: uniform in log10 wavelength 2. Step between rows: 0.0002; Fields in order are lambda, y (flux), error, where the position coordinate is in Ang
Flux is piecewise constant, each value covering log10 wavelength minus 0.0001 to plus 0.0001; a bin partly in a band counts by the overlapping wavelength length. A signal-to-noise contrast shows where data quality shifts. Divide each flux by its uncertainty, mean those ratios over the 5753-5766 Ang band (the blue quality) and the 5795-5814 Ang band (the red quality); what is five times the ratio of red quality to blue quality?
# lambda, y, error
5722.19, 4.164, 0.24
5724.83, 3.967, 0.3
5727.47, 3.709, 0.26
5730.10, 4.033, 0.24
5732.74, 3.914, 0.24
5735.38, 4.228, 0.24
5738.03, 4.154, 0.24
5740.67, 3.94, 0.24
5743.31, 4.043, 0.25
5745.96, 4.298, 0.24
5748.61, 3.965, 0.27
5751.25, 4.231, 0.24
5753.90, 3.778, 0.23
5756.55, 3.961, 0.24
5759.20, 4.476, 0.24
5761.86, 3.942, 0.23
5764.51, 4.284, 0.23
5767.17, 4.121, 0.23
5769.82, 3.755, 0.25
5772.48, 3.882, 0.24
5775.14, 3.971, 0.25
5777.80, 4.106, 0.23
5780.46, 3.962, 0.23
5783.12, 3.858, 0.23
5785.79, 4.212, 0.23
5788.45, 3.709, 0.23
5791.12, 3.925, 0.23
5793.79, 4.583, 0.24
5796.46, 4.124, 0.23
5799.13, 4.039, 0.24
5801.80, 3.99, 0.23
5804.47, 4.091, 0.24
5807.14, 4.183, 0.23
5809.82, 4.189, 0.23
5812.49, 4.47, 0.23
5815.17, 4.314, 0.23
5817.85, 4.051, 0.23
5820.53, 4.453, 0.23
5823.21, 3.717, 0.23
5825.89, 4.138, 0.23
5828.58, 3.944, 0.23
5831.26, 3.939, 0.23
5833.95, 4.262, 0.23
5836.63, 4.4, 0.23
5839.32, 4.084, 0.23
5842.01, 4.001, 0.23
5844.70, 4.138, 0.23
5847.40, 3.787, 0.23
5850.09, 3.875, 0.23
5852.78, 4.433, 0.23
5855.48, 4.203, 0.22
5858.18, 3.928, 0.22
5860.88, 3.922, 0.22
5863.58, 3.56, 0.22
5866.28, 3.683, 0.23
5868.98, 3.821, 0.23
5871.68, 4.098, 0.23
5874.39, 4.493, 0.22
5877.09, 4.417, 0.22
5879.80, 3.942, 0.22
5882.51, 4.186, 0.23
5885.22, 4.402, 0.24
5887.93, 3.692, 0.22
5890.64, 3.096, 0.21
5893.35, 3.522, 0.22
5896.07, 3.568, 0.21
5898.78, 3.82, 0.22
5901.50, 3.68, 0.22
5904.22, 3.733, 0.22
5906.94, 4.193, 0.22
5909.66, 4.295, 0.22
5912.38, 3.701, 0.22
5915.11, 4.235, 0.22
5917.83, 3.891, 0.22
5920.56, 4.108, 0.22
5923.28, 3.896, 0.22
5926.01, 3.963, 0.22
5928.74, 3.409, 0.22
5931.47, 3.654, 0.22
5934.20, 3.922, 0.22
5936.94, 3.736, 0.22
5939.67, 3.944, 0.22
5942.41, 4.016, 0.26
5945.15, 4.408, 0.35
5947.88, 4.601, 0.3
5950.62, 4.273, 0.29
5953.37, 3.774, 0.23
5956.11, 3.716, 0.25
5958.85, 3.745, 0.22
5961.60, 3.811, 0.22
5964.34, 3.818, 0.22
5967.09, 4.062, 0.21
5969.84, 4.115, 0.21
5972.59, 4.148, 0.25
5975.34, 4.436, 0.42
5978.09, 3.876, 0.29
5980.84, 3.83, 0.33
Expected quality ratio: 5.1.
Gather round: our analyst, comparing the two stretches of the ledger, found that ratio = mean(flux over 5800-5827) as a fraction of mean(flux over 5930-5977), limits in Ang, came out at 1.04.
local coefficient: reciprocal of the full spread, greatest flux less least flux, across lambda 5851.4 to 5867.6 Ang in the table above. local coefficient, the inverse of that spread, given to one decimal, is 1.1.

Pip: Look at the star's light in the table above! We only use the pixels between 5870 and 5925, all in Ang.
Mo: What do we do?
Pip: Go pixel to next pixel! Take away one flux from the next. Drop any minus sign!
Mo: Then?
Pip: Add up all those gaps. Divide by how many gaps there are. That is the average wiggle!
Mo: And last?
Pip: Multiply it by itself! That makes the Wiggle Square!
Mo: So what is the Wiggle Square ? 0.10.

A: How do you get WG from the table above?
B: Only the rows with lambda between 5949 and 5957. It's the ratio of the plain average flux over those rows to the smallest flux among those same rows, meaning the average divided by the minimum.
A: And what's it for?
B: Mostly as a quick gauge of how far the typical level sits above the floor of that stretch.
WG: 1.06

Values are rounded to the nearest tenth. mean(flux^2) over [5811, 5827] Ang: 17.6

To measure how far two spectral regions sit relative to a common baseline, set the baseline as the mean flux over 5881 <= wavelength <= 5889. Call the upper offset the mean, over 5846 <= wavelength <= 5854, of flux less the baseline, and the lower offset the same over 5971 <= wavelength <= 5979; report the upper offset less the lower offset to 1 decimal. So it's -0.1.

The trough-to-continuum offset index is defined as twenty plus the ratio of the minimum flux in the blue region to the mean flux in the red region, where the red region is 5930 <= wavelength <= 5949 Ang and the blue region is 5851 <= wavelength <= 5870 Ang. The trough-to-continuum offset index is 20.9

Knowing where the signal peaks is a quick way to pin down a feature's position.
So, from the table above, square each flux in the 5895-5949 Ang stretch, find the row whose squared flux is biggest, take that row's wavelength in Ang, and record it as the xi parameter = 5947.88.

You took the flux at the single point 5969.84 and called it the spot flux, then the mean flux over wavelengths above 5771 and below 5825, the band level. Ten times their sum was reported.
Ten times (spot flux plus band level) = 82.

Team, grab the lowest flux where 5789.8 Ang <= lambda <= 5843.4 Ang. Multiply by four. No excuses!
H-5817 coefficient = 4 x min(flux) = 14.9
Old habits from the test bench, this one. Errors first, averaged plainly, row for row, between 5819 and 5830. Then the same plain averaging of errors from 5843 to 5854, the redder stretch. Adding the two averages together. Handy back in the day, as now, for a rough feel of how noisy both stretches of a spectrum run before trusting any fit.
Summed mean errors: 0.460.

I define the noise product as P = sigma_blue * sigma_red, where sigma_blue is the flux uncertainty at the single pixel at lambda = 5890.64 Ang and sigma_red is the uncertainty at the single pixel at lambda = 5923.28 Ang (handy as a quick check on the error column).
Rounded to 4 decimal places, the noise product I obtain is 0.0462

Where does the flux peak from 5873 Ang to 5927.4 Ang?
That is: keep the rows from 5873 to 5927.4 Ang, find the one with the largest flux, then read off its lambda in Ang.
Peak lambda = 5874.39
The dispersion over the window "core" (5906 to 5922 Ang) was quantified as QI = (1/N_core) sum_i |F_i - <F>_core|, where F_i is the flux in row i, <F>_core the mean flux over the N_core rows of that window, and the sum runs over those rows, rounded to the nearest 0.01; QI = 0.18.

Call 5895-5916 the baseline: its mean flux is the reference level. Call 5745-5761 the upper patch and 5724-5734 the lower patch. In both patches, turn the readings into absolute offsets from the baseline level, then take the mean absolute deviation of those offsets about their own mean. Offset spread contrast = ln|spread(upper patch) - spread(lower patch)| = -2.2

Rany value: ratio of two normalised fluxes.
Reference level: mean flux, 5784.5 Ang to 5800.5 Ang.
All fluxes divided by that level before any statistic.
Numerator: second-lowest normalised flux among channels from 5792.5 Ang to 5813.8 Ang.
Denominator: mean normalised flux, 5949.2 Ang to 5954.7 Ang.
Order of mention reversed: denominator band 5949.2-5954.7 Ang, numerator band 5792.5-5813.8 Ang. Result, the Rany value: 1.00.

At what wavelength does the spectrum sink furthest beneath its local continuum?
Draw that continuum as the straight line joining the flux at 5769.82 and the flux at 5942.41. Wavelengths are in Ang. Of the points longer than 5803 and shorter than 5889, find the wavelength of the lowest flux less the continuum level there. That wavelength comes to 5863.58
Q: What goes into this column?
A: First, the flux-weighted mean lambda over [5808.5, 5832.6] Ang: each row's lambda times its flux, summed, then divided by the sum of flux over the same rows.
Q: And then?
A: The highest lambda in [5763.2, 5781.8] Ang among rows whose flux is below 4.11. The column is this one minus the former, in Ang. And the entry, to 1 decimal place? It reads -39.8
